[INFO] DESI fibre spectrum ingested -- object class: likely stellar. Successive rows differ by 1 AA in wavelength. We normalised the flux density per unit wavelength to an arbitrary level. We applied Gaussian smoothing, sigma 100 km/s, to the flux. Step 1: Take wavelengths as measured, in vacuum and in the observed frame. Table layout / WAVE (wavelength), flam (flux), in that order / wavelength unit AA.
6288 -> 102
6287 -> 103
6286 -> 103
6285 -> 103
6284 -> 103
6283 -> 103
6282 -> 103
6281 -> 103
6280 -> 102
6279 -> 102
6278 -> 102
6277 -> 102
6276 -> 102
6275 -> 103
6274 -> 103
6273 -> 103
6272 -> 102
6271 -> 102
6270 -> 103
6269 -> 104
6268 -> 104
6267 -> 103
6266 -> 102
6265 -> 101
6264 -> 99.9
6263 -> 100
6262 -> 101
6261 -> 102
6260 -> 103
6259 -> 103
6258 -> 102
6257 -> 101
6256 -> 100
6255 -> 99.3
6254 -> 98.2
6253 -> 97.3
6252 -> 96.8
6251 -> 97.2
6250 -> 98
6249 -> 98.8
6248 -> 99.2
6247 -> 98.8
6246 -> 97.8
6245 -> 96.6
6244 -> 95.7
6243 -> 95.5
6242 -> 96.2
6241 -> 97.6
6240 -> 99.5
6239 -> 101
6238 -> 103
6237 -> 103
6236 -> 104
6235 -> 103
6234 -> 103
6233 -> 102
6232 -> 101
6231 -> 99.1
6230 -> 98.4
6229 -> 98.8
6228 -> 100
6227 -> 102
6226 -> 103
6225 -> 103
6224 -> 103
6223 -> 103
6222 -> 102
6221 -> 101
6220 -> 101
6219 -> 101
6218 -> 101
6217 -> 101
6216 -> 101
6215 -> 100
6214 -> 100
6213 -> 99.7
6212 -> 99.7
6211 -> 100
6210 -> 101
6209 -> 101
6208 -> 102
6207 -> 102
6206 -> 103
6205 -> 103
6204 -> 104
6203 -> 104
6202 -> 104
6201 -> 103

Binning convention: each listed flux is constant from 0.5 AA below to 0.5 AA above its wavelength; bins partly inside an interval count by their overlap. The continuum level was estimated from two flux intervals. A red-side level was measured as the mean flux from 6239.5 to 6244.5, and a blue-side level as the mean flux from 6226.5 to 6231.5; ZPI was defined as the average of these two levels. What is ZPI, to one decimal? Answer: 98.3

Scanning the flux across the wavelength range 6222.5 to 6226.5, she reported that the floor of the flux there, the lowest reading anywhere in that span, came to 103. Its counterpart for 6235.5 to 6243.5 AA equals 95.5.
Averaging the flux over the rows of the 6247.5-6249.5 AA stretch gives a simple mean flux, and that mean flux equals 99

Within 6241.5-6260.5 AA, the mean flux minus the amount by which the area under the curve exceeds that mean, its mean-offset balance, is -1677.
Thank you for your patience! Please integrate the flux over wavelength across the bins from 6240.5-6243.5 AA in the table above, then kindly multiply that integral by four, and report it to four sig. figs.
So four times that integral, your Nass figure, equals 1157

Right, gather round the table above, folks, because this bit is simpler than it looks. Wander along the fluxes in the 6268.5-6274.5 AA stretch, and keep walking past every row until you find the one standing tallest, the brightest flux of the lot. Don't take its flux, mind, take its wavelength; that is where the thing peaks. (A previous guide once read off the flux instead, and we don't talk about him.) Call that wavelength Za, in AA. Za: 6269 AA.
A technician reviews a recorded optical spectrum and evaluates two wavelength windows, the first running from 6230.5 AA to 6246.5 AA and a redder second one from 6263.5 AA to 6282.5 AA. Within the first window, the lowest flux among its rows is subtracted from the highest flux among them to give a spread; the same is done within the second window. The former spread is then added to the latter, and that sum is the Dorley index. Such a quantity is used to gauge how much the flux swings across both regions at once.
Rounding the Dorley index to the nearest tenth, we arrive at 12.6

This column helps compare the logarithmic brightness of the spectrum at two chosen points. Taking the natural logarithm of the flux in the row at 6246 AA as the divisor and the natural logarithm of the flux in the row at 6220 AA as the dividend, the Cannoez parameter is 1.007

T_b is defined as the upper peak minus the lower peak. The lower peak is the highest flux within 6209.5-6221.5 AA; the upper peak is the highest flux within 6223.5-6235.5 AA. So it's 2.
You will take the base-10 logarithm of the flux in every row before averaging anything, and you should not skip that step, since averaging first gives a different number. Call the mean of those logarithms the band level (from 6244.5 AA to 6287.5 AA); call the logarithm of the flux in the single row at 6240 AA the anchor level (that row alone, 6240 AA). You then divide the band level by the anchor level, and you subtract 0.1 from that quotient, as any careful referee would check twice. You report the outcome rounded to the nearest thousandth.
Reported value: 0.904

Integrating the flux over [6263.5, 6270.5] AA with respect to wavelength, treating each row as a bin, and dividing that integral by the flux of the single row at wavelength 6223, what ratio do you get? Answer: 7.0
